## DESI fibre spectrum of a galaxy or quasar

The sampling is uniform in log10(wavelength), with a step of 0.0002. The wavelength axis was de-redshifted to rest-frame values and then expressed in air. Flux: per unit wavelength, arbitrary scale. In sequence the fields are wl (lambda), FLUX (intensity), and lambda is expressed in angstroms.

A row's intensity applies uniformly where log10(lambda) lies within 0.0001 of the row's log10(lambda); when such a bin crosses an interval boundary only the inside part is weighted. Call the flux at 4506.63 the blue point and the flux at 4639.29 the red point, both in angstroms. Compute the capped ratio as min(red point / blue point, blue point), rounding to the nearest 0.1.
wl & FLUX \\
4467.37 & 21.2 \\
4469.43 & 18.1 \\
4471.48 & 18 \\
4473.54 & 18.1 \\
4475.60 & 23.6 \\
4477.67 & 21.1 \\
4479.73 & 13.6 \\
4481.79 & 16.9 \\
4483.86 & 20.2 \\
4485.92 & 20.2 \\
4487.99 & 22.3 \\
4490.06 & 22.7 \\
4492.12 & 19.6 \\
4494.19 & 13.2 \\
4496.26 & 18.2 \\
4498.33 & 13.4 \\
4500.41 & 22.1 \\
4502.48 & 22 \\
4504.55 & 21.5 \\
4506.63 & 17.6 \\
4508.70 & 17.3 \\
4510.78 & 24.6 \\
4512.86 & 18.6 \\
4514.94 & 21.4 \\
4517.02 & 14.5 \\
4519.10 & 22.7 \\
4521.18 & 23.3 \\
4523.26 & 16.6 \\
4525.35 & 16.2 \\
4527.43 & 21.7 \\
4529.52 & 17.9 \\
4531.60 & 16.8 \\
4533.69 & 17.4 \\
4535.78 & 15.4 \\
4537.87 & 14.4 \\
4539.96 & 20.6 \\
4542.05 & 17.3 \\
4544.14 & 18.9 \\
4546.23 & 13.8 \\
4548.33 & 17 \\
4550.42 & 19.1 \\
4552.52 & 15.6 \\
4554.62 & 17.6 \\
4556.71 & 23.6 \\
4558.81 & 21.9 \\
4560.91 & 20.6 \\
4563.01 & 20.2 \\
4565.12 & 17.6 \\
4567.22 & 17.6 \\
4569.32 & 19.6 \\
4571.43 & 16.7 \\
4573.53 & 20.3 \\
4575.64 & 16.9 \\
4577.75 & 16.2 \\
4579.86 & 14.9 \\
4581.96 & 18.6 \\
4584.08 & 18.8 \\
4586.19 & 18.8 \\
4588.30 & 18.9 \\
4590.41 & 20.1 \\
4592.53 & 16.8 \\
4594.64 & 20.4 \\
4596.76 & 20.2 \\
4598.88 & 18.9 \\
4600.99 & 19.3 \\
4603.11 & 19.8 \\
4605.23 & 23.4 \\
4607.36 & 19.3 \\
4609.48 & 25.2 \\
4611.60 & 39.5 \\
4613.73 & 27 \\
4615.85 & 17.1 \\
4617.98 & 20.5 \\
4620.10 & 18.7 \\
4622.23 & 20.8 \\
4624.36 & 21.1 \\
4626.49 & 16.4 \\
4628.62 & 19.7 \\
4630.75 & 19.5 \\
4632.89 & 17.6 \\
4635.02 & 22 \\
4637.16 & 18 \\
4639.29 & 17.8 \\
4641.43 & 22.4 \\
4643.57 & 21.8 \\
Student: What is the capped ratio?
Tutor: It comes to 1.0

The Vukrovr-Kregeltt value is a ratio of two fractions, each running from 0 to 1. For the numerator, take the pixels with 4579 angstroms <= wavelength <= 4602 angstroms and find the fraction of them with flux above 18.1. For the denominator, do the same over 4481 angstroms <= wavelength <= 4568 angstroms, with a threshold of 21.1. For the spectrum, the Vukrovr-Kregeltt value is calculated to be 2.9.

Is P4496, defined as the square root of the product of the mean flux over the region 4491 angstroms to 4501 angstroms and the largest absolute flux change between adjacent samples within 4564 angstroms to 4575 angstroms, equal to 7.9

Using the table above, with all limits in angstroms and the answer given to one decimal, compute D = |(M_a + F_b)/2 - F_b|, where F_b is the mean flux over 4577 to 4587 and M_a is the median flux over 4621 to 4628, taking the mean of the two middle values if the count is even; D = 1.7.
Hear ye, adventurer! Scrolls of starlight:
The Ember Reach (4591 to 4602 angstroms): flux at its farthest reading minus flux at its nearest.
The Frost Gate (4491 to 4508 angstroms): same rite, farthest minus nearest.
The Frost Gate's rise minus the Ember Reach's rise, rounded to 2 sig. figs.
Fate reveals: -4.5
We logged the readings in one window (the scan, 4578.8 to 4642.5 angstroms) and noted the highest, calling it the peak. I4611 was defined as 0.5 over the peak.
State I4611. 0.0127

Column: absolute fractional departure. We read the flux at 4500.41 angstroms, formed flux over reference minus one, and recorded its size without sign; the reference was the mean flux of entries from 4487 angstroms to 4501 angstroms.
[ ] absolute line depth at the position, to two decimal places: 0.18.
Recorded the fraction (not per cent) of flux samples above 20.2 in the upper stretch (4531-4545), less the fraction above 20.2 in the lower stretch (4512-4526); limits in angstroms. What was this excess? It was -0.3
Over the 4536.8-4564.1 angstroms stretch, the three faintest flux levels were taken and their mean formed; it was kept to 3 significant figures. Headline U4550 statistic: 14.6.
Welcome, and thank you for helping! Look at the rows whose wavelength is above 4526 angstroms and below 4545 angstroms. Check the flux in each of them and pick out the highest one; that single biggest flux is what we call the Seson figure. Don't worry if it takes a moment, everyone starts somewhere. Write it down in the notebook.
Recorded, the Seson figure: 21.7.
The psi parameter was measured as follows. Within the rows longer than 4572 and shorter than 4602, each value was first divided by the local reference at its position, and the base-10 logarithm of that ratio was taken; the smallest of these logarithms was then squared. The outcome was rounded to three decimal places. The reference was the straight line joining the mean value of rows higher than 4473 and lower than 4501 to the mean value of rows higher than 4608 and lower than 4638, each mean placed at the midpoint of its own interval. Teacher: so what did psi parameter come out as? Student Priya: 0.021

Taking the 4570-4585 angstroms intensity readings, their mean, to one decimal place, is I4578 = 17.5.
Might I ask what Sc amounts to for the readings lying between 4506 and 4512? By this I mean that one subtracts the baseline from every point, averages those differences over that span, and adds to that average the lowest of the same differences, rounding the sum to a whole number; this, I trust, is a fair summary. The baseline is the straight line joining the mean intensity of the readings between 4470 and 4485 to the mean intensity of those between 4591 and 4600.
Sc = -1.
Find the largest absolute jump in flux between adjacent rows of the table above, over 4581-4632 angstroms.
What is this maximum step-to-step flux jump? 14.3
